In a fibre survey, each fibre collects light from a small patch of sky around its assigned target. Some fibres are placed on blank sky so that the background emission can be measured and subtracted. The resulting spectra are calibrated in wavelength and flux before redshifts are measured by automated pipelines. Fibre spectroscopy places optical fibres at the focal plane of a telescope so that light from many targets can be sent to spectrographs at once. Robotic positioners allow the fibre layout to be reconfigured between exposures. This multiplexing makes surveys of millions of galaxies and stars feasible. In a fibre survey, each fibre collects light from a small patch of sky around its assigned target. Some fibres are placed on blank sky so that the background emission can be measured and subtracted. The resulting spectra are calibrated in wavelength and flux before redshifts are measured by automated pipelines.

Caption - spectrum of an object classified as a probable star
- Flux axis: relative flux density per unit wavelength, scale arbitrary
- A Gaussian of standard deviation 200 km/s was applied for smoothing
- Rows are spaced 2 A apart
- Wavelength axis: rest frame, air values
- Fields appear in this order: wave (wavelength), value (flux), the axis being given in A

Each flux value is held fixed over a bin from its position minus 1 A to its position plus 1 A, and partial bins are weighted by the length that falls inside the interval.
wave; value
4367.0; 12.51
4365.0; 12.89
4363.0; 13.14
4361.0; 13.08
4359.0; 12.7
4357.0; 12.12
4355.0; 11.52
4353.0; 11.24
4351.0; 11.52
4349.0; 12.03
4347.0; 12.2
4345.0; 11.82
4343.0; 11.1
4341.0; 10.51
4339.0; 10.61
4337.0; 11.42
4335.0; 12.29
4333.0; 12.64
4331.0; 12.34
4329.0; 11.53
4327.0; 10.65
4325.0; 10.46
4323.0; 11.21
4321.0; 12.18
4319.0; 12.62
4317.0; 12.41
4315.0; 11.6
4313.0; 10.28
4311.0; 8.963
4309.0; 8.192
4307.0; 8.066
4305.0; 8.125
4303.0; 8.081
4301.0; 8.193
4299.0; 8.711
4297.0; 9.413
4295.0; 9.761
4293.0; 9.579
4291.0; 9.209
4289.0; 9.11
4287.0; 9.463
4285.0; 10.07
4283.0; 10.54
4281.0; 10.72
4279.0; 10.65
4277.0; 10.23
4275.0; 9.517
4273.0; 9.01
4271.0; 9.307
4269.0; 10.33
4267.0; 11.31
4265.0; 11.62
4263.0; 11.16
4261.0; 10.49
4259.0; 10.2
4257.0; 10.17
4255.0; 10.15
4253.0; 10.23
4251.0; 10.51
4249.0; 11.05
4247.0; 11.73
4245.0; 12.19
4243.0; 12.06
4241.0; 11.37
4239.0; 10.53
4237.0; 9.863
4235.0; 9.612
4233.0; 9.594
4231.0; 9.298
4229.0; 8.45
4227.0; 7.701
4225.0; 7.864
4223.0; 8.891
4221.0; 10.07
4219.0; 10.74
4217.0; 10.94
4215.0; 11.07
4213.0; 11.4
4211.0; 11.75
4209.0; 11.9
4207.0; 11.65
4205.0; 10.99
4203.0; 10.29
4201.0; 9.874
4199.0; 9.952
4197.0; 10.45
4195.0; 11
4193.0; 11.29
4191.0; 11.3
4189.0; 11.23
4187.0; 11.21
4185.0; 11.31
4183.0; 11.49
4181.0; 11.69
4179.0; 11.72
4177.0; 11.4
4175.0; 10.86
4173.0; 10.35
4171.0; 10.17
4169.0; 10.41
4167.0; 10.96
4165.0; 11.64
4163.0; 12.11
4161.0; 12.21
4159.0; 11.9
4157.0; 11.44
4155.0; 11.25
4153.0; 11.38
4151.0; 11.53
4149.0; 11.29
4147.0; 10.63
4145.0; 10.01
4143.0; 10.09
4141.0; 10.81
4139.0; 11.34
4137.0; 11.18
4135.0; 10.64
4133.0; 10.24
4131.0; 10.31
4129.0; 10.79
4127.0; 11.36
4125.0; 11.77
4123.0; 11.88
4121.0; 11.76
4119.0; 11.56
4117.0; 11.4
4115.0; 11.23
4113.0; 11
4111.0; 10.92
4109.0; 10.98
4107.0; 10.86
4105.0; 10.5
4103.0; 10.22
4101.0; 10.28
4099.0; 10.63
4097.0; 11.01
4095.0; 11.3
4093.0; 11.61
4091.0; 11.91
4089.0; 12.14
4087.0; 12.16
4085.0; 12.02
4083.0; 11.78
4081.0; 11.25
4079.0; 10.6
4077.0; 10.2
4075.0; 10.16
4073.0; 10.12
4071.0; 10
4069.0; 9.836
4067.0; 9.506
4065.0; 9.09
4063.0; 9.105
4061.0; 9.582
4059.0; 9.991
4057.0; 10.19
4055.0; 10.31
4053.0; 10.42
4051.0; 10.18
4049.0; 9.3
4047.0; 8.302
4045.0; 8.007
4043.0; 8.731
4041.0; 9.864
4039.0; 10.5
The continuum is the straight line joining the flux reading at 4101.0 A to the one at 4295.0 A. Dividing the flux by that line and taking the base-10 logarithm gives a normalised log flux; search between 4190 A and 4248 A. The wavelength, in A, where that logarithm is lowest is 4227.0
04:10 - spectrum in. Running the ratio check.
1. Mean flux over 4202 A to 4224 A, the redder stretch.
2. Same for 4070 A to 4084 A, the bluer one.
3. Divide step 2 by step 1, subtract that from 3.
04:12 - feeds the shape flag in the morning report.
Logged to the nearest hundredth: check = 2.03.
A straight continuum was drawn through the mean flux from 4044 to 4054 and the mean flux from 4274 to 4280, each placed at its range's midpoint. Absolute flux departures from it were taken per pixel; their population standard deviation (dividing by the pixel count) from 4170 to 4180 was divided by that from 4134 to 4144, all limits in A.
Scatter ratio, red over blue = 1.3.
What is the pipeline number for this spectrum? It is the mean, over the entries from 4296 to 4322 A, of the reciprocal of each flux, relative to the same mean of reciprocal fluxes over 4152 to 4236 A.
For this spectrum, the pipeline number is 1.12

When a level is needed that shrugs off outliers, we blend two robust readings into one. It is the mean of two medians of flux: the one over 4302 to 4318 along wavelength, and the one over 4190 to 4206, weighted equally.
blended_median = 9.6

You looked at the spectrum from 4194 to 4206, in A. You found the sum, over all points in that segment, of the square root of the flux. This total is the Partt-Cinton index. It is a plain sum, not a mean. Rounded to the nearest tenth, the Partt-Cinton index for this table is 19.4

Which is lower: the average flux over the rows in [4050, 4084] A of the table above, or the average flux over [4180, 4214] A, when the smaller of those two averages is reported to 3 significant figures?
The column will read 10.1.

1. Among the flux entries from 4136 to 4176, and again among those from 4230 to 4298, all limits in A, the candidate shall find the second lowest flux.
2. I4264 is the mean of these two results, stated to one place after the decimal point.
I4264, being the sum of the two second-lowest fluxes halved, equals 9.6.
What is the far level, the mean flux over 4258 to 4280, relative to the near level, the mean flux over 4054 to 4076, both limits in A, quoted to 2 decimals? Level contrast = 1.06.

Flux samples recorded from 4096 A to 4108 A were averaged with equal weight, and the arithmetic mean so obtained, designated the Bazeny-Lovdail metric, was 10.58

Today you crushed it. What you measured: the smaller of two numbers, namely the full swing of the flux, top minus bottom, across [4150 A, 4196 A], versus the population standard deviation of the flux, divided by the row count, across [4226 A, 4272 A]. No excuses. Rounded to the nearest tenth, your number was 1.1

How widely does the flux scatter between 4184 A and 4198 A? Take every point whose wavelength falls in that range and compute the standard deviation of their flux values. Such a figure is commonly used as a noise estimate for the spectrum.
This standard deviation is 0.3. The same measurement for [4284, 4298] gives 0.3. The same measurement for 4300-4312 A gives 0.3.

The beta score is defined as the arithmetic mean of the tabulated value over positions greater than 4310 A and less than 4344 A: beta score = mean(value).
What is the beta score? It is 11.3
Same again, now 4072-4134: 11.1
